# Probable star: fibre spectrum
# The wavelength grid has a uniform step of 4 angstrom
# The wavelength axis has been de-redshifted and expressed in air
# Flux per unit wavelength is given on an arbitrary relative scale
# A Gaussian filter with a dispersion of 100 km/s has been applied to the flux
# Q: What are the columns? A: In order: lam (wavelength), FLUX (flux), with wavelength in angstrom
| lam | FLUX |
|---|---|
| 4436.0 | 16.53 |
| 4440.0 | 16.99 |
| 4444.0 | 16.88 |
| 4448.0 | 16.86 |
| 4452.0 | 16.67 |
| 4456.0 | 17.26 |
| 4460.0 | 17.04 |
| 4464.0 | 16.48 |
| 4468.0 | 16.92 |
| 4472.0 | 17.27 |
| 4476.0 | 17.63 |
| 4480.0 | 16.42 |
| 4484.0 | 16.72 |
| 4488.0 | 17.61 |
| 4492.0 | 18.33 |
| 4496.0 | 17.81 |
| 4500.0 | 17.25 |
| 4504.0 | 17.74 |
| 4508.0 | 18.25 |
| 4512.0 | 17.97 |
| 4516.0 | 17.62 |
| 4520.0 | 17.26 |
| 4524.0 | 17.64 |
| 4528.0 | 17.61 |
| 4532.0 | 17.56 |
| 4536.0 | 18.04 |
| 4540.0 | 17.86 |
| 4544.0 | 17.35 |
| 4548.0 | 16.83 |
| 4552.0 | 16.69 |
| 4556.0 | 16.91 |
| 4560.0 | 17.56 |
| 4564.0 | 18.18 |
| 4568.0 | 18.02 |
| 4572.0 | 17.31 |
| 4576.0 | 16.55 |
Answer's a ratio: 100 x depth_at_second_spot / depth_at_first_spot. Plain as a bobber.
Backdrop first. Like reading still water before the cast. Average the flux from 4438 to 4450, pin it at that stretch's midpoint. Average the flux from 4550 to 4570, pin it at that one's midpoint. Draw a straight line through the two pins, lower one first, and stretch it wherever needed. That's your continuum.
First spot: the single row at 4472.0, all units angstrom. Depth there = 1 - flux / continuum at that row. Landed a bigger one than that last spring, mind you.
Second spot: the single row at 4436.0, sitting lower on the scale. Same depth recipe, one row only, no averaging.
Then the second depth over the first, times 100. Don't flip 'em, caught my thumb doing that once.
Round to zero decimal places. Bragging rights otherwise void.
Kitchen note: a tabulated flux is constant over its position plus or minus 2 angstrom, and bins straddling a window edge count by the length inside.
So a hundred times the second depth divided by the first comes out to -154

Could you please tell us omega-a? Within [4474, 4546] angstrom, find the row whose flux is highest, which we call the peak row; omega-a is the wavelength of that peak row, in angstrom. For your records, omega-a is 4492.0 angstrom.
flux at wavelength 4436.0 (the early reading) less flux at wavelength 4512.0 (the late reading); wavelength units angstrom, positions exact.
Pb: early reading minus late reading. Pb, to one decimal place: -1.4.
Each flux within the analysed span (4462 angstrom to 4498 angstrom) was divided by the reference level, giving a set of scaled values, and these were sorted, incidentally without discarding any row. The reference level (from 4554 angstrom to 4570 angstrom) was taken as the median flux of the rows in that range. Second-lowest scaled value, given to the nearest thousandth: 0.926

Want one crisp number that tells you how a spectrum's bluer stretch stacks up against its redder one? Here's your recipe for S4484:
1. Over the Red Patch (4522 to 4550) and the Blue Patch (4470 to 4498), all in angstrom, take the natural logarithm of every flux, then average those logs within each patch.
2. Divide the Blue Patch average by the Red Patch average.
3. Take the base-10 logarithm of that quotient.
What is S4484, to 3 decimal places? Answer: -0.001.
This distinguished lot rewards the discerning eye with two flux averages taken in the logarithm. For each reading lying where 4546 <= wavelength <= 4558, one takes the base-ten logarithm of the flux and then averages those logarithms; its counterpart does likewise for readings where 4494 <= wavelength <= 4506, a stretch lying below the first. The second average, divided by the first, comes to 1.016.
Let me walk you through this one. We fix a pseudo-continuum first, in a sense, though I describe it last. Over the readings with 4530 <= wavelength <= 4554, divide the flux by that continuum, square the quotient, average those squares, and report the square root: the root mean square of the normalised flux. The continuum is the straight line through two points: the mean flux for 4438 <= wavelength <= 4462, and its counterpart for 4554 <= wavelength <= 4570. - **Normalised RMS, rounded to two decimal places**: 0.99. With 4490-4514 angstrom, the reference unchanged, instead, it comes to 1.04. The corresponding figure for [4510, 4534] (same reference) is 1.01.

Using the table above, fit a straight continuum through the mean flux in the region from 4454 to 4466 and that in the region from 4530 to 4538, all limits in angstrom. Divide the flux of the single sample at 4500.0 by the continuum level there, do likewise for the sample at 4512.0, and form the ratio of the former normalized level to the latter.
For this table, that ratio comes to 0.97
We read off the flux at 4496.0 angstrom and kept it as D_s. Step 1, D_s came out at 17.81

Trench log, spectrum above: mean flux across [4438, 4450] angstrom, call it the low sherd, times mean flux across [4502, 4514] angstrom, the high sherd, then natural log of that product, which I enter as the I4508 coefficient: 5.72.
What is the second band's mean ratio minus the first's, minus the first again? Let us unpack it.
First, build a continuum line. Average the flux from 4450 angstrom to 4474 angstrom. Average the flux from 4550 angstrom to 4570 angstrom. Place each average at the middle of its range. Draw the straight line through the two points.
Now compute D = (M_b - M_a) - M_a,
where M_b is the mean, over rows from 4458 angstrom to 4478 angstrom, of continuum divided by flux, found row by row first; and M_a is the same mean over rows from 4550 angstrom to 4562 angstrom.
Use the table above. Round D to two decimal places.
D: -1.05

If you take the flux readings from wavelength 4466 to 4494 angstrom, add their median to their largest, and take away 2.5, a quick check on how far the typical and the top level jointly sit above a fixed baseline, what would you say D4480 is 33.1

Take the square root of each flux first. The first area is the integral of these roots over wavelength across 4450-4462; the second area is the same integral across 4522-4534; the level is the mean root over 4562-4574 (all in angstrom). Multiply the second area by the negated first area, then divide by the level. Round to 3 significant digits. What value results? -590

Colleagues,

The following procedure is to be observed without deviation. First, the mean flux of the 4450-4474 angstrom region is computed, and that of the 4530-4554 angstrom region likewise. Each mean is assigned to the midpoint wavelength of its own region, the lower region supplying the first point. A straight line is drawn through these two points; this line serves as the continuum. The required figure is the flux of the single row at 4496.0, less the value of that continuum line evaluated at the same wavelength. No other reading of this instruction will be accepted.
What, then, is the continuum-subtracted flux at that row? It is 0.68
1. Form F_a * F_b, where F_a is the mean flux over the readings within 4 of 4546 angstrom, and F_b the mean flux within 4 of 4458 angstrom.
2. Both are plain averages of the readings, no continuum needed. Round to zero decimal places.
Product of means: 293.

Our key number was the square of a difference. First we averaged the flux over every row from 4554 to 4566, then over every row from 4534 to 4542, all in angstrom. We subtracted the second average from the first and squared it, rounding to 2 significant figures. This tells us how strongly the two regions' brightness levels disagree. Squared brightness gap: 0.16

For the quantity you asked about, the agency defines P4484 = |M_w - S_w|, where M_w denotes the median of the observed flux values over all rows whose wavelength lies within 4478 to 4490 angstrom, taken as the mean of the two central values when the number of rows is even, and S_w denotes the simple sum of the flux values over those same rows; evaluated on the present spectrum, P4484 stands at 34.0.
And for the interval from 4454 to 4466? 33.7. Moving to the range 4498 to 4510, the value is 35.5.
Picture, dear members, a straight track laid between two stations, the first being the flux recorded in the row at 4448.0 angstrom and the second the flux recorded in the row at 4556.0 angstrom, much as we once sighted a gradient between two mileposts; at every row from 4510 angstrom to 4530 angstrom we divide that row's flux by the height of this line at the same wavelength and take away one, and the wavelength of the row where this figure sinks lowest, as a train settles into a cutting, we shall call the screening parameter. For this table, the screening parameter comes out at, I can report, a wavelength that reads 4520.0 angstrom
